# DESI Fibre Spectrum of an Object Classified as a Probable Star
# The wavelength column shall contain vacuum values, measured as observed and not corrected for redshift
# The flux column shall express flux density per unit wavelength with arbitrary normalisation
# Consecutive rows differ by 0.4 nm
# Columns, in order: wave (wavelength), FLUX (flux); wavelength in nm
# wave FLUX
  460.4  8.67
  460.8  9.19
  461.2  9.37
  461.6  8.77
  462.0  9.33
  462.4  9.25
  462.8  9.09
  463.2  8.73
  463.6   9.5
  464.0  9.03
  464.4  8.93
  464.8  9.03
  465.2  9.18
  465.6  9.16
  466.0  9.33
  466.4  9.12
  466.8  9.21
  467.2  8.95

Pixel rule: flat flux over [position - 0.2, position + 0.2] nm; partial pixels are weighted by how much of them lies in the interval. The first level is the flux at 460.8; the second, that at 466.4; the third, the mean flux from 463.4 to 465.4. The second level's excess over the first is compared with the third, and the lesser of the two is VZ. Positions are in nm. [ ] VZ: -0.1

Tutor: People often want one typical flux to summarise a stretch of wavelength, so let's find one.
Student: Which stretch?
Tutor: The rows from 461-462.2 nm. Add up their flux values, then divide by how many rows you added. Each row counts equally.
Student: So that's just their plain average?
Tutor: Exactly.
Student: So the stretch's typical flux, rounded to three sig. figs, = 9.16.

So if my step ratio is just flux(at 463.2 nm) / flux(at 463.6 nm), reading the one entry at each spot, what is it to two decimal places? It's 0.92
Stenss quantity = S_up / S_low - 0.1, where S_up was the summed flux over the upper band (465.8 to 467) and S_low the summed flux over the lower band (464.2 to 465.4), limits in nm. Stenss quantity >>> 0.92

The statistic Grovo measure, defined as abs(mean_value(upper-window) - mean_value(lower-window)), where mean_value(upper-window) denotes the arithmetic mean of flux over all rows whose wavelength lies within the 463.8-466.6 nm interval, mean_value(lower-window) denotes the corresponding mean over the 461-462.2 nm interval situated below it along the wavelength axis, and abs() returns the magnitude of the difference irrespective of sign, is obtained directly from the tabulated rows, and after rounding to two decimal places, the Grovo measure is 0.05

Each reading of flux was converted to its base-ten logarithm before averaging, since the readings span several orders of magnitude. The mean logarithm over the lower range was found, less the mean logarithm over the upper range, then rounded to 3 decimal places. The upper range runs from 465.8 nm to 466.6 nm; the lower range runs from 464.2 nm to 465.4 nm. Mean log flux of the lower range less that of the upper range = -0.008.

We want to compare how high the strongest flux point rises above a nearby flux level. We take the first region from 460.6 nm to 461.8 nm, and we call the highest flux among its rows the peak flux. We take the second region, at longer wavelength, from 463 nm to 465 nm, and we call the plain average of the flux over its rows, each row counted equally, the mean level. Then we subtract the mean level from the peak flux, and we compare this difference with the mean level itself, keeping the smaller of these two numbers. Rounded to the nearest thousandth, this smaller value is 0.326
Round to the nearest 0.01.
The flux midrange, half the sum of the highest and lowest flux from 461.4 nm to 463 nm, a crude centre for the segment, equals 9.05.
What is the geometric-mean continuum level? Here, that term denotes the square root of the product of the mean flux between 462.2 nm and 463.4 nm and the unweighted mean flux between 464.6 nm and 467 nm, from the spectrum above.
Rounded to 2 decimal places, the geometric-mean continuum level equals 9.10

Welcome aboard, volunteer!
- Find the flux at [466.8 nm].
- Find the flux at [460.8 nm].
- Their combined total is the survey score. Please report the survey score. 18.4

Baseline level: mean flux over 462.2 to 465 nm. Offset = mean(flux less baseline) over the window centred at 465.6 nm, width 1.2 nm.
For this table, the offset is 0.14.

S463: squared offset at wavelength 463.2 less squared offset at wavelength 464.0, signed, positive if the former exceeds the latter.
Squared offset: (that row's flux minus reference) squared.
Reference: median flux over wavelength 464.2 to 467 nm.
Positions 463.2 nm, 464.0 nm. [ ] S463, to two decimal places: 0.17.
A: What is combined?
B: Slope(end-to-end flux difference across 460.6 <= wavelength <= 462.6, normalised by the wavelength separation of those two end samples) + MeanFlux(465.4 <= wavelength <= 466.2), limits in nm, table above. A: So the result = 9.28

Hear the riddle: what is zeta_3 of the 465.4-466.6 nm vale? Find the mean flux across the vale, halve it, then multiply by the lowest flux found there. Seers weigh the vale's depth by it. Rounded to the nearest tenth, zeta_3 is 42.0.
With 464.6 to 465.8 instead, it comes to 41.2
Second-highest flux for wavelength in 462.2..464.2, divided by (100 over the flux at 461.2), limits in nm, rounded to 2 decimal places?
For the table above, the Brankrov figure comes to 0.87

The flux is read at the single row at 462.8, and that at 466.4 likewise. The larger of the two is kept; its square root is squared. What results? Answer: 9.12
